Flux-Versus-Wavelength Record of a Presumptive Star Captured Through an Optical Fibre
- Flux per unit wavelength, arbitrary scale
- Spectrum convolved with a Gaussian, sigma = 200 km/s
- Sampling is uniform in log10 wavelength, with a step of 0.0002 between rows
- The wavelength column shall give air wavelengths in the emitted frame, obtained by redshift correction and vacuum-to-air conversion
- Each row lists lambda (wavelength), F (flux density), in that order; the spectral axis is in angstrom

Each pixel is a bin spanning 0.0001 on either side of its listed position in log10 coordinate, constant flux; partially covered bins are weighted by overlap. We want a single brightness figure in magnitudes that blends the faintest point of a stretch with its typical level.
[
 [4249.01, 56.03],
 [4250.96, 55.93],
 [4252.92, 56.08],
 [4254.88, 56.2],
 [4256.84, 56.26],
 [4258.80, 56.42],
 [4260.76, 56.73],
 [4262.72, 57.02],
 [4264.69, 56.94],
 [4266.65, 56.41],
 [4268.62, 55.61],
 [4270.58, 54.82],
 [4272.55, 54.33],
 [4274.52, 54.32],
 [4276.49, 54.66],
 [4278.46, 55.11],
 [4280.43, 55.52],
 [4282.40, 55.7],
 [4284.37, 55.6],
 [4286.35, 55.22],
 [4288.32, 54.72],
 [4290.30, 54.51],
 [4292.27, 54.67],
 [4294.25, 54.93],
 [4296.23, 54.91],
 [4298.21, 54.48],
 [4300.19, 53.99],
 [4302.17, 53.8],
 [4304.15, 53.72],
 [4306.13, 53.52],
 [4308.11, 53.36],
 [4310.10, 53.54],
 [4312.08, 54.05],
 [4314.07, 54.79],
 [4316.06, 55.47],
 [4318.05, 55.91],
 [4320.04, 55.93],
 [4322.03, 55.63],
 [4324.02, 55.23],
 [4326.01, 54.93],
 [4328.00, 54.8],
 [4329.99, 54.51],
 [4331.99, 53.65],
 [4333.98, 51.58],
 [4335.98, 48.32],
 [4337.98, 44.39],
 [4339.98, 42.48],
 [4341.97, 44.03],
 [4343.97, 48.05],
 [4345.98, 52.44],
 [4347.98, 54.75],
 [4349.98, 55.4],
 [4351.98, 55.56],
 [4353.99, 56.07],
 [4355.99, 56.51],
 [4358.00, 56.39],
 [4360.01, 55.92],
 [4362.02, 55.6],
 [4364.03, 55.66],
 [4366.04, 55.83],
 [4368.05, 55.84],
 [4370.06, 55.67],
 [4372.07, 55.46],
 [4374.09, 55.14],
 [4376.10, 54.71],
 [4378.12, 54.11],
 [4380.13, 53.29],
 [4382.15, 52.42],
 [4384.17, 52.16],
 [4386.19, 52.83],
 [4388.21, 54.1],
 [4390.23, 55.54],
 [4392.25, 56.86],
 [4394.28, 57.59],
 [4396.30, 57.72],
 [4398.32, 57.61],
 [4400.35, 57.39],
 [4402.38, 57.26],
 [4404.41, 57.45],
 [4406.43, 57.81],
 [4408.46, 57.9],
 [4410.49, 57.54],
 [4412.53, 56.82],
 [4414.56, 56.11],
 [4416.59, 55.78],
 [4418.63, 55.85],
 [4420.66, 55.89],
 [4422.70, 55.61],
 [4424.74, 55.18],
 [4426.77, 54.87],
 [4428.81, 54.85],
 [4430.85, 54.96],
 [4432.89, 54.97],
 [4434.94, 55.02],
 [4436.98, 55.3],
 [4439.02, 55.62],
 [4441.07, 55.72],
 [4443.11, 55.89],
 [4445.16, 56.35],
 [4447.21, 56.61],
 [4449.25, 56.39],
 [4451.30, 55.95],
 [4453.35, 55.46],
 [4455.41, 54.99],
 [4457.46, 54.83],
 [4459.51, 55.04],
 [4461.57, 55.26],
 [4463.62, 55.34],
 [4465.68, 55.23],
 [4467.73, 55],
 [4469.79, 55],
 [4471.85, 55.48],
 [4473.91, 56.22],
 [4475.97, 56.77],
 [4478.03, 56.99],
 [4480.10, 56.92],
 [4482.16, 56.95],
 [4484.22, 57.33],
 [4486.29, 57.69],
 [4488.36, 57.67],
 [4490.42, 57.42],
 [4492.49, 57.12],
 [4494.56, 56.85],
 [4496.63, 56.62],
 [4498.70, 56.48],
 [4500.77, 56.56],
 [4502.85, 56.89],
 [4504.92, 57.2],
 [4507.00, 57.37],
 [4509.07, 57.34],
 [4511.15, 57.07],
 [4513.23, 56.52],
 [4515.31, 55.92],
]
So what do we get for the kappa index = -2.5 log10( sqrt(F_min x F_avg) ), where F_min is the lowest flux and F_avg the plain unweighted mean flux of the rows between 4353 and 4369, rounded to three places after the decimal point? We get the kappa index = -4.366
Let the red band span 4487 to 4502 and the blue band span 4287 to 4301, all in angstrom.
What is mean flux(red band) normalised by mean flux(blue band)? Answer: 1.043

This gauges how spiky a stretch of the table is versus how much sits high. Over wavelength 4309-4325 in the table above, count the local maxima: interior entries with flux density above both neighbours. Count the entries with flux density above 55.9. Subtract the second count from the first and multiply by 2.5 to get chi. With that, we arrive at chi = -2.5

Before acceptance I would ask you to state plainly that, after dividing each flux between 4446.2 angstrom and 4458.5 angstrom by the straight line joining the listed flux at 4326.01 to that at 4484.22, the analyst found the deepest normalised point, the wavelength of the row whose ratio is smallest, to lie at 4457.46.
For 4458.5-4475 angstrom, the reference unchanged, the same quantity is 4469.79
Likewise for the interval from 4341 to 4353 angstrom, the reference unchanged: 4341.97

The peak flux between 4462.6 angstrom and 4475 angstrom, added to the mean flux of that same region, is 112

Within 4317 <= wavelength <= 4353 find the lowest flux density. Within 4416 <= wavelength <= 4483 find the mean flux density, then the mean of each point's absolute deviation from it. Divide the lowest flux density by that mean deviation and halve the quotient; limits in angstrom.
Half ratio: 38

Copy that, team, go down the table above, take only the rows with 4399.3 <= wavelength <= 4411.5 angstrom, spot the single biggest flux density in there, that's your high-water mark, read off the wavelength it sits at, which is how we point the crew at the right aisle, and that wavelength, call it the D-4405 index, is 4408.46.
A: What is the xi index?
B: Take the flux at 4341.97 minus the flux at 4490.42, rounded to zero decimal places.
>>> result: -13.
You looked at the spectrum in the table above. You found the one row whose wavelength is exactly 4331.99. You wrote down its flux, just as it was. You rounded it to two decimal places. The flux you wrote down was 53.65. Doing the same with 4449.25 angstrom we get 56.39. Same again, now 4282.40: 55.70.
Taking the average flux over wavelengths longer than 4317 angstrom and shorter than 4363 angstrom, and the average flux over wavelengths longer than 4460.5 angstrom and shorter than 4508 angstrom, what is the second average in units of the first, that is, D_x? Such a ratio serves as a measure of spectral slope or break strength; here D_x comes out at 1.07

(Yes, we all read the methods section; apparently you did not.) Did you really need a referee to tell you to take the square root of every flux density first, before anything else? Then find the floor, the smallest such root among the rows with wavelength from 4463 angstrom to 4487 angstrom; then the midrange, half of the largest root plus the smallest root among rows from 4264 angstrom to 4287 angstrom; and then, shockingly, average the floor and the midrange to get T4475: 7.44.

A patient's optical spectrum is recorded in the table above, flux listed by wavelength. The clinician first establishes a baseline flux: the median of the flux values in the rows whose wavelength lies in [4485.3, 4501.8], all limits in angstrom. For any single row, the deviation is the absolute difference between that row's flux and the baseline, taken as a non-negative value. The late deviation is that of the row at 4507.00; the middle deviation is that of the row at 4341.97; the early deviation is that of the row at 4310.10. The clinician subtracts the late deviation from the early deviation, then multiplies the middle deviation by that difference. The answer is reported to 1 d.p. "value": 39.6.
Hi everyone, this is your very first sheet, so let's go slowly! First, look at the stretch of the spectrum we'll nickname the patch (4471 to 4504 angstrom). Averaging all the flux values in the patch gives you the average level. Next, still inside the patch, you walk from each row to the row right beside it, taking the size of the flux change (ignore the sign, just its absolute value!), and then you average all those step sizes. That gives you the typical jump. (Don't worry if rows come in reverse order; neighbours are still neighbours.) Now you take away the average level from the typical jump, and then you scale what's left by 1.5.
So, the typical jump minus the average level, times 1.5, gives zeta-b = -84.9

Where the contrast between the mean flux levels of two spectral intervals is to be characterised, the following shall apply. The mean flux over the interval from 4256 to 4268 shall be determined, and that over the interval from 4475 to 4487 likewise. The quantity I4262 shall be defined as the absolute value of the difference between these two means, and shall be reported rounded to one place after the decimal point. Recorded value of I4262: 0.5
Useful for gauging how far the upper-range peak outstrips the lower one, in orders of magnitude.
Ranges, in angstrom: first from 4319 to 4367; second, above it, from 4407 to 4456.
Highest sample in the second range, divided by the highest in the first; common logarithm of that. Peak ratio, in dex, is 0.011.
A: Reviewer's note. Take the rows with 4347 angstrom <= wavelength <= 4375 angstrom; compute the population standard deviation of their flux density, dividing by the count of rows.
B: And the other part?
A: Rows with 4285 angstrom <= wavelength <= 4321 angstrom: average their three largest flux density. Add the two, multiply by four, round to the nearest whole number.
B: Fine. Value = 225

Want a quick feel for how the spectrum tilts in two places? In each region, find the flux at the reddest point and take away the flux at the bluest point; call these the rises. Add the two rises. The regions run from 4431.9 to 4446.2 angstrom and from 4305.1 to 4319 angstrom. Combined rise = 3.8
